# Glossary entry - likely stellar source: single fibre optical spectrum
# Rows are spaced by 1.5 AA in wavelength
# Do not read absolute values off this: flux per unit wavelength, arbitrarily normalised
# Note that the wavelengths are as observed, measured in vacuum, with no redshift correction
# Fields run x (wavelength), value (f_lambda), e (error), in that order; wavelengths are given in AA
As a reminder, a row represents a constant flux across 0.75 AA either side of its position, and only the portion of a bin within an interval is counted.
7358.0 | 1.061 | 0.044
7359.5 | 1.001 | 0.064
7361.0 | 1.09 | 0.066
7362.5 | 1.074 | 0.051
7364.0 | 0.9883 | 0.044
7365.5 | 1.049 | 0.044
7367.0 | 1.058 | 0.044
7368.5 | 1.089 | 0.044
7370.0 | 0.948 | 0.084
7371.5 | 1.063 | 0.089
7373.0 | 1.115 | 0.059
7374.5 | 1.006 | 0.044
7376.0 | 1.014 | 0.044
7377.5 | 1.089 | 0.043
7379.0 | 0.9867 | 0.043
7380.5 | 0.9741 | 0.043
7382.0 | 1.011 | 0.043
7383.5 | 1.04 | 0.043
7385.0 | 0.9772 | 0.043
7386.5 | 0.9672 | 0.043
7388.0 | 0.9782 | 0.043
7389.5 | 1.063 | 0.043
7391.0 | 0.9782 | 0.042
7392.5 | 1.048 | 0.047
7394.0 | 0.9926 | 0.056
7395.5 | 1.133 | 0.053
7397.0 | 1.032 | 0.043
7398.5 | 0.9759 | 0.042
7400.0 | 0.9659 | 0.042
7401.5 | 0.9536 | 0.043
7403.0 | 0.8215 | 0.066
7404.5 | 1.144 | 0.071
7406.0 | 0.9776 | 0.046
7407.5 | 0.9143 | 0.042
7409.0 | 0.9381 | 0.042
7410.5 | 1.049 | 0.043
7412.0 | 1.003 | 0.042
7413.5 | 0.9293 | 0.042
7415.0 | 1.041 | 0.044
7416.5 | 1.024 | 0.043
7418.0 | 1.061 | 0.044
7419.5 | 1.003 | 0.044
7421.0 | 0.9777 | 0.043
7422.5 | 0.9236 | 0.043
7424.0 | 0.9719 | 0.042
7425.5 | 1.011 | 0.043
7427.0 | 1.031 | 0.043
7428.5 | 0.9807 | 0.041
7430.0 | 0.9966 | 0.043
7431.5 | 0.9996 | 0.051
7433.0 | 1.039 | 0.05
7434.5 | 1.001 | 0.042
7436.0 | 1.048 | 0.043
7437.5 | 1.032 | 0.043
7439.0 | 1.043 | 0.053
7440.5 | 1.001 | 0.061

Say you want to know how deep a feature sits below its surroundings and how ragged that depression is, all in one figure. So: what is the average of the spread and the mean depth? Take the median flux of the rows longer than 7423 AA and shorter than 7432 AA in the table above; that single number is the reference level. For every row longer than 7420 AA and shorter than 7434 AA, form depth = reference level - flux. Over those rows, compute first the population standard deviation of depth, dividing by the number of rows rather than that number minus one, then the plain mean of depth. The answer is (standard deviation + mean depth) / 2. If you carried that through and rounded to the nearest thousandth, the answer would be 0.019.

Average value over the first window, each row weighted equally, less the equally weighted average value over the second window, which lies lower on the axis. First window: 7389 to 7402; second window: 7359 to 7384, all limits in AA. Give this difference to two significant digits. -0.019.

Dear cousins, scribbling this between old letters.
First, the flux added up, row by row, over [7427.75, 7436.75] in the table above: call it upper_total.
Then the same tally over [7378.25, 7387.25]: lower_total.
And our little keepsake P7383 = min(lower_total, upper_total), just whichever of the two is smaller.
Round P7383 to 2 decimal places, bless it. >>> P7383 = 5.96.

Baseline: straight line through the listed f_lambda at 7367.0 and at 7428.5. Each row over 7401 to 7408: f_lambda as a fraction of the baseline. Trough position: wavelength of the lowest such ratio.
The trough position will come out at 7403.0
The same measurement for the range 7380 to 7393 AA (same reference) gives 7380.5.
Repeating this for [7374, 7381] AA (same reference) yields 7380.5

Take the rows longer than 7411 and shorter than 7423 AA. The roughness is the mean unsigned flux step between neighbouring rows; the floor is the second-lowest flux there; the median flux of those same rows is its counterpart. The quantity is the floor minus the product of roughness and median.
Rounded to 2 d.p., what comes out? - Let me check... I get 0.88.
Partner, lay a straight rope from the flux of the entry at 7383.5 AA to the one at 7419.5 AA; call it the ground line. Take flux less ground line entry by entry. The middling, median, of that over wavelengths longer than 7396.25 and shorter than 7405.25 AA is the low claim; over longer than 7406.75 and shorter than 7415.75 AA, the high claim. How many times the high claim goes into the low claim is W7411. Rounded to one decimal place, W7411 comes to 1.3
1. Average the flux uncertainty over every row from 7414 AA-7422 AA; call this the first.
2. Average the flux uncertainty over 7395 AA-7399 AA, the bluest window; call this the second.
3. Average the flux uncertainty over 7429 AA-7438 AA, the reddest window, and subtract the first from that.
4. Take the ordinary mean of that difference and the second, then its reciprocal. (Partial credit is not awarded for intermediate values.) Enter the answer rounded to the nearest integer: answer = 42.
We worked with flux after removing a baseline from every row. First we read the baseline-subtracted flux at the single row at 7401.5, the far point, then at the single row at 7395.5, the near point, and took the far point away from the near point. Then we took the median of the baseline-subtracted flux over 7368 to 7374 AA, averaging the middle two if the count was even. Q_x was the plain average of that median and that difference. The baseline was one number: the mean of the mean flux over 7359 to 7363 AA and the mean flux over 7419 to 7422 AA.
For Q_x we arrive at 0.12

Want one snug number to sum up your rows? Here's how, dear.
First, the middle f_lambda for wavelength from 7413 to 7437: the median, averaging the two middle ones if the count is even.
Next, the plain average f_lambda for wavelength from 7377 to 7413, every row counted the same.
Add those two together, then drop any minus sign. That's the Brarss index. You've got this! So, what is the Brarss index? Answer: 2.00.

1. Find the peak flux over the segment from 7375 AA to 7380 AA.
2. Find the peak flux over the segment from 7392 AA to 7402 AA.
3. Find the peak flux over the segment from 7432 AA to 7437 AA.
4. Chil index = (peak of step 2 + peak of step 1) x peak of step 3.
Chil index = 2.33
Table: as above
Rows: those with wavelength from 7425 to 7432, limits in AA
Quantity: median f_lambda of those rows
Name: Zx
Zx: 1.00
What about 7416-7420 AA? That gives 1.02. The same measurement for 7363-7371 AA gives 1.05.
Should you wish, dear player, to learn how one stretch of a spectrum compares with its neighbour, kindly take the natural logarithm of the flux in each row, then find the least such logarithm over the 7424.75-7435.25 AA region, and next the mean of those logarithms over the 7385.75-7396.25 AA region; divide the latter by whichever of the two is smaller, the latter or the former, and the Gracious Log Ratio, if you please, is -1.1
